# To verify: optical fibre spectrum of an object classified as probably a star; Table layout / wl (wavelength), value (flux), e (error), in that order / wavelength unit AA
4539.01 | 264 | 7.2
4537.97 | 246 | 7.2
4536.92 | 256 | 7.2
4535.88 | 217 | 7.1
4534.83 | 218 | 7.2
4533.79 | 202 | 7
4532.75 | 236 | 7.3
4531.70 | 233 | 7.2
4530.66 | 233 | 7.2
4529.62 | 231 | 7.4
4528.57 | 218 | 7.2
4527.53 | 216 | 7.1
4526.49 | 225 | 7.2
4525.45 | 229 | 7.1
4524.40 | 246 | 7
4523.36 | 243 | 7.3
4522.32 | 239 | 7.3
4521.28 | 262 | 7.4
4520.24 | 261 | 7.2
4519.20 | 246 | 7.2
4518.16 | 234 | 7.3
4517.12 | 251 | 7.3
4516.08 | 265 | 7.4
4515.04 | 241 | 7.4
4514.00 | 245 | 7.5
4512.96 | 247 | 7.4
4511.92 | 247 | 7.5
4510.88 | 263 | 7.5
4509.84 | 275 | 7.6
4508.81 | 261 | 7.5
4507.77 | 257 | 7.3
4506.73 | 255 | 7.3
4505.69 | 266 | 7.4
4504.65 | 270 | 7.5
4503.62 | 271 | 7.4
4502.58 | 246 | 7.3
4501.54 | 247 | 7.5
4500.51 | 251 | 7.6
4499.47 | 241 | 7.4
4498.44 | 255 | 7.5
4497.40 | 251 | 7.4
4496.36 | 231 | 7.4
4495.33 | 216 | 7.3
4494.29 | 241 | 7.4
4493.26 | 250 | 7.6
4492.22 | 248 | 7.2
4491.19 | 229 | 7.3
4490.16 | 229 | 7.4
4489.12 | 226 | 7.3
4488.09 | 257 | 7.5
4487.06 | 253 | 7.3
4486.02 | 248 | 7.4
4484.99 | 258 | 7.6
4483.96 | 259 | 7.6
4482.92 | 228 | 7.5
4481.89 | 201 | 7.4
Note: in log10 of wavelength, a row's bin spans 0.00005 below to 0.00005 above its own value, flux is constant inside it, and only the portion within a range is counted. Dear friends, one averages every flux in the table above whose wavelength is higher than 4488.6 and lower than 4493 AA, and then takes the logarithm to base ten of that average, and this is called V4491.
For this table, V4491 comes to 2.37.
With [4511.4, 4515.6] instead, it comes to 2.39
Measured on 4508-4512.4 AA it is 2.42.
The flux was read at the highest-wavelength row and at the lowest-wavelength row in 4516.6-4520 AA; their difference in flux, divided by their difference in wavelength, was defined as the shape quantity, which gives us -2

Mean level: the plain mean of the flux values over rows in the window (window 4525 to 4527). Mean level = 227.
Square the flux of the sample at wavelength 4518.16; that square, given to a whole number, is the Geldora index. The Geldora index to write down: 54756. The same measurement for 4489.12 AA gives 51076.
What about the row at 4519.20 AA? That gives 60516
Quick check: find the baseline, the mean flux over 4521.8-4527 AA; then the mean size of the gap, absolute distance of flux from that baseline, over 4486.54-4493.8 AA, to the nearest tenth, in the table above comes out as 12.5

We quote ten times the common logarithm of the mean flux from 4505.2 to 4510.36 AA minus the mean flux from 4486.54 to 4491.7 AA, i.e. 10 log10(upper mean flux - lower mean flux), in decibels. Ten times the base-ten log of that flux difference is 14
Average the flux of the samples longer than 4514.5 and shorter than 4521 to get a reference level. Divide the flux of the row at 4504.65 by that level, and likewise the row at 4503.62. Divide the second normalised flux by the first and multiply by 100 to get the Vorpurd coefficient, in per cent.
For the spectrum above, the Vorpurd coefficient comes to 100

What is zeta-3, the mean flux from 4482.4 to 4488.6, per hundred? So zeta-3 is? 2.50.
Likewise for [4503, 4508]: 2.64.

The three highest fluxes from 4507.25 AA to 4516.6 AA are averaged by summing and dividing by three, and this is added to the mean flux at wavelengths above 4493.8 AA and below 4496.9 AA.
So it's 497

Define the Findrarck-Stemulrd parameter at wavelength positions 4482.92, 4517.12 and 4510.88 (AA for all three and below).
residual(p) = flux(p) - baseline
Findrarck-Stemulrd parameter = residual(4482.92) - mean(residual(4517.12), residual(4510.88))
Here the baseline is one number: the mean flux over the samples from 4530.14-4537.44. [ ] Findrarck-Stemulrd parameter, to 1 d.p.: -29.0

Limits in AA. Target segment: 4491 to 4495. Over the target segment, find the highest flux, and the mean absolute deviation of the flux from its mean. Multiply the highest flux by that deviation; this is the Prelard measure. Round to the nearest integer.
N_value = 1750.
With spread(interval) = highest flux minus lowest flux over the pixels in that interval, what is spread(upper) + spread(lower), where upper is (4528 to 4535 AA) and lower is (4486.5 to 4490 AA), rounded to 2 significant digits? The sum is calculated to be 65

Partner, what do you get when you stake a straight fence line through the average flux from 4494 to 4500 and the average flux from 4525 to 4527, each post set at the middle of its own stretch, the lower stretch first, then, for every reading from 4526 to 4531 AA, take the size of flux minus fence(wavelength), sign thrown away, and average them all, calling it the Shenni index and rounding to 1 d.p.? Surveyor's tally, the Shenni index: 6.7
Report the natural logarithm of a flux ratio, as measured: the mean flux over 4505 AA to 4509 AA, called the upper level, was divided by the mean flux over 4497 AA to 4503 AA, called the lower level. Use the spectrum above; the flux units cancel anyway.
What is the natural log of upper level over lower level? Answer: 0.04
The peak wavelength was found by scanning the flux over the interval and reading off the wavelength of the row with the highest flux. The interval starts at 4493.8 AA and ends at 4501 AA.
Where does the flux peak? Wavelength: 4498.44 AA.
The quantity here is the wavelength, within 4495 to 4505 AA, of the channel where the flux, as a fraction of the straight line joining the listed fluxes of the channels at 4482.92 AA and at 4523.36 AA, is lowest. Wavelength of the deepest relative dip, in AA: 4495.33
